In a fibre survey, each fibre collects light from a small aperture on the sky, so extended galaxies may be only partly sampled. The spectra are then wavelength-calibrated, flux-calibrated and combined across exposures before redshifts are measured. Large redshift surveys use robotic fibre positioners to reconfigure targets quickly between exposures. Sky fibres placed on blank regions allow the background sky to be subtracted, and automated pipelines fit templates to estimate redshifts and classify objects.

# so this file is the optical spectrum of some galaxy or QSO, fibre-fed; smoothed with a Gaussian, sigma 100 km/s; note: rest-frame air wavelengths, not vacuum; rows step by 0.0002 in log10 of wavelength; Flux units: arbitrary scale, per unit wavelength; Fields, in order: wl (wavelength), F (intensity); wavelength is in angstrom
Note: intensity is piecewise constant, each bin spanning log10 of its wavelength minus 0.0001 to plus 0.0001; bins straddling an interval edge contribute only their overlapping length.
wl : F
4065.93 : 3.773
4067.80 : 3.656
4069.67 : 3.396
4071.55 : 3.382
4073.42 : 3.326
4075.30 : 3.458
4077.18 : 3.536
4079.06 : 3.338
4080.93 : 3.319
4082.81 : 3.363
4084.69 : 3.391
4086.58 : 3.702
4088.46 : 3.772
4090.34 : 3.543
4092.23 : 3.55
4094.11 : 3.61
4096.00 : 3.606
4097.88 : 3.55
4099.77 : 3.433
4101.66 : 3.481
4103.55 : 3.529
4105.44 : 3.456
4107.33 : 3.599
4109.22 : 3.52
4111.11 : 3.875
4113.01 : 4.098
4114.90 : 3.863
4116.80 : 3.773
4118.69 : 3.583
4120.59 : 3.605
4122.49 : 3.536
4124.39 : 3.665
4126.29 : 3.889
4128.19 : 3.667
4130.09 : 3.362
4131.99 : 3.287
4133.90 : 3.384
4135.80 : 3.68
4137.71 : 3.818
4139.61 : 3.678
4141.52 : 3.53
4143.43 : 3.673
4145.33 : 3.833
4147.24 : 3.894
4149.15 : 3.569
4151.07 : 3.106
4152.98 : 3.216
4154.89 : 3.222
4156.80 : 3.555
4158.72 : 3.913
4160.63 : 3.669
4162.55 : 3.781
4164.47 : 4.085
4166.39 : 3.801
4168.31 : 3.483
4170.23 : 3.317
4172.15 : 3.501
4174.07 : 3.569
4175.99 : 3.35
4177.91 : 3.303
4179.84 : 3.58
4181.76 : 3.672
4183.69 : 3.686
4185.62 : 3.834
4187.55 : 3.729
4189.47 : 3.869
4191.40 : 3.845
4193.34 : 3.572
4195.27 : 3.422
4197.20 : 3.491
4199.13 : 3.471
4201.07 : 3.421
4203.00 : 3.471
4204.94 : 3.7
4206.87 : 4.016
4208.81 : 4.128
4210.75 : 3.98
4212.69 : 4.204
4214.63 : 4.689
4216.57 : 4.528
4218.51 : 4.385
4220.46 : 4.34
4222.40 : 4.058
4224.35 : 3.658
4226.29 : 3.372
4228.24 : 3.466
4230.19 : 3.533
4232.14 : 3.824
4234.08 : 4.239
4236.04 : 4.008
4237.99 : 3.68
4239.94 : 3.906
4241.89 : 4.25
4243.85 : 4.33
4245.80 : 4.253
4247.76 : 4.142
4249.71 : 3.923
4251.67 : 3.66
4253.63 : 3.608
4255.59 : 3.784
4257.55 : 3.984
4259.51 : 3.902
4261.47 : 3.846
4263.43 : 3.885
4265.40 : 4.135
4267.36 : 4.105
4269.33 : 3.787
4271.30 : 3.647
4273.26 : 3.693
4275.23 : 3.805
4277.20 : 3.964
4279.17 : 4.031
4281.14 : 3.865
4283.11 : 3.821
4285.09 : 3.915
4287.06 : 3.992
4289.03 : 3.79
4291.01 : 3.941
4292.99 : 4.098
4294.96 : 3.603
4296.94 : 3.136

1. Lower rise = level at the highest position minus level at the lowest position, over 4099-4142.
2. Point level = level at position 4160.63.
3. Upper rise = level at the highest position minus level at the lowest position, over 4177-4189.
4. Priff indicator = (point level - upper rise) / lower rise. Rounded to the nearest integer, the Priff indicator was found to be 33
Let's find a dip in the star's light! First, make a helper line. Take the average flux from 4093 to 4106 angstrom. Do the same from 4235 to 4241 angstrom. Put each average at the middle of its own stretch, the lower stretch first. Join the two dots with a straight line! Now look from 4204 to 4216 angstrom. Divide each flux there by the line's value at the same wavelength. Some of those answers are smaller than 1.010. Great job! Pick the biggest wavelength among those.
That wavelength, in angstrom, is 4204.94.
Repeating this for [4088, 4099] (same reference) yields 4097.88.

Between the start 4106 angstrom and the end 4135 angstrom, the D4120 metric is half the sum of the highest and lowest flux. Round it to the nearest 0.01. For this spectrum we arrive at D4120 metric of 3.69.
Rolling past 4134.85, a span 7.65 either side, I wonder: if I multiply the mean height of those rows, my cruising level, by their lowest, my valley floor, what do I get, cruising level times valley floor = 11.7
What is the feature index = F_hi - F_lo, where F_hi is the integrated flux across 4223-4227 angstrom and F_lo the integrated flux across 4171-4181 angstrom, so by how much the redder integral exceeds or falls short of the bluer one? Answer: -20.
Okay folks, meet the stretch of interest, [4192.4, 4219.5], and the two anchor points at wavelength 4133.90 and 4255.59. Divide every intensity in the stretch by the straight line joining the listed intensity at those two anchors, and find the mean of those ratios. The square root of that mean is 1.04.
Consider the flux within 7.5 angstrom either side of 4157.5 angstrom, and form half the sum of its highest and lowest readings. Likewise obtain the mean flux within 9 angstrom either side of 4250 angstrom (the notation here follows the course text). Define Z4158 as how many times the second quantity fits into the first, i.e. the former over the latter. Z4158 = 0.90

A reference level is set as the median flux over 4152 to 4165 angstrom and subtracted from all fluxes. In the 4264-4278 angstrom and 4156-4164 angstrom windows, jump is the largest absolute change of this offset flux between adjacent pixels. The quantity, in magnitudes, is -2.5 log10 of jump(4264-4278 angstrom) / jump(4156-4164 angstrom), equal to 0.13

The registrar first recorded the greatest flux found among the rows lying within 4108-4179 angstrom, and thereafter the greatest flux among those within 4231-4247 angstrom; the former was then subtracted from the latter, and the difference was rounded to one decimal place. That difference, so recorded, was 0.2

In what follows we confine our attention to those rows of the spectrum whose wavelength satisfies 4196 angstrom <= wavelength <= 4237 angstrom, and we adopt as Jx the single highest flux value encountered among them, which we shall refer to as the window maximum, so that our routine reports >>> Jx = 4.689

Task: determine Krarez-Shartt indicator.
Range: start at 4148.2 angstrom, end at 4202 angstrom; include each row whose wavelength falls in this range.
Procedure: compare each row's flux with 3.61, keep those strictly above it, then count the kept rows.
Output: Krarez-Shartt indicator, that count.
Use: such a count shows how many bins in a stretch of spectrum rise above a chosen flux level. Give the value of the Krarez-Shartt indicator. 11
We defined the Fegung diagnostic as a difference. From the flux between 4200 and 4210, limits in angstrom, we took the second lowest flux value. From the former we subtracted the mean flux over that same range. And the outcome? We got -0.28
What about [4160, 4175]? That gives -0.17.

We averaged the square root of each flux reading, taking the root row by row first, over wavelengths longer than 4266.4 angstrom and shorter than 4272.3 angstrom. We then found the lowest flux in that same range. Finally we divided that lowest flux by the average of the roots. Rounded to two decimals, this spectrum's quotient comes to 1.86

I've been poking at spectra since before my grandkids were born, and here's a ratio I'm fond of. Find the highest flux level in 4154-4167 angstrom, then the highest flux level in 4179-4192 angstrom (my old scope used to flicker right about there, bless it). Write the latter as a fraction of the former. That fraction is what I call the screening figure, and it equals 0.95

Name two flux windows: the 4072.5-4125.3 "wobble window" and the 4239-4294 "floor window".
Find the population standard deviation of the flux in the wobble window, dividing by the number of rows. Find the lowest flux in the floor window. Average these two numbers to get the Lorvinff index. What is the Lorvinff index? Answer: 1.89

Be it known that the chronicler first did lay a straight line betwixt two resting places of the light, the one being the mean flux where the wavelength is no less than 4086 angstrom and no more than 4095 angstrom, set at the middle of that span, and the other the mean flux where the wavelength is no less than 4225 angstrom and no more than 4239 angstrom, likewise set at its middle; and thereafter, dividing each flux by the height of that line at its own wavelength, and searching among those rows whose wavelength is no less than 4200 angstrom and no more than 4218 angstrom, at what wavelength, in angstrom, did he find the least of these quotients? 4201.07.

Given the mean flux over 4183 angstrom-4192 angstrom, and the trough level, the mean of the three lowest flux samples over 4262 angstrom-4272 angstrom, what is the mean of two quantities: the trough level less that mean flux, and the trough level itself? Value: 1.88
